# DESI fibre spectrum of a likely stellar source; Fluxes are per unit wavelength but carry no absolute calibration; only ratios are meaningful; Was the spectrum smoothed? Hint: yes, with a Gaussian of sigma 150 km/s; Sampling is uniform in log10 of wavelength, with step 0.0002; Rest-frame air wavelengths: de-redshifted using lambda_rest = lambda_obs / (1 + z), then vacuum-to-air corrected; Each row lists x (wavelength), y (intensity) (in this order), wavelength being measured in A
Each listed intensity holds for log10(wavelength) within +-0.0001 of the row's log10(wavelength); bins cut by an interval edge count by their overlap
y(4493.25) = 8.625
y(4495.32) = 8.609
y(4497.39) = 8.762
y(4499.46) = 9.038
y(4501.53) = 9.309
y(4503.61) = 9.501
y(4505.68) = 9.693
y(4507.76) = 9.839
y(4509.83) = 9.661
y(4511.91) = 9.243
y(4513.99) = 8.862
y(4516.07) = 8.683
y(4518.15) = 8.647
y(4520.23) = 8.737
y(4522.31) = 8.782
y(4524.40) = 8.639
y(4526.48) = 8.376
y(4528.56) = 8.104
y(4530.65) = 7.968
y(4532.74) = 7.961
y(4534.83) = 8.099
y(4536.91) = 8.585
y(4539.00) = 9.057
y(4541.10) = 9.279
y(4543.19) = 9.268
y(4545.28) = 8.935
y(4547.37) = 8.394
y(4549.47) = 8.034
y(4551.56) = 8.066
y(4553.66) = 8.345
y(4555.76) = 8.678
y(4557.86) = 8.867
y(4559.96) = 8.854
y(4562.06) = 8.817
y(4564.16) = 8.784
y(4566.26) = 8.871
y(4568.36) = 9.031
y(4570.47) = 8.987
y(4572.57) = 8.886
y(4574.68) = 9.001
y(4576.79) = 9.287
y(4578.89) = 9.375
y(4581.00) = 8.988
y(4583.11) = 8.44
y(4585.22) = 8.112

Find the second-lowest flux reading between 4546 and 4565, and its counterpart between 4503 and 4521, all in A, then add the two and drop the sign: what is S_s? 16.7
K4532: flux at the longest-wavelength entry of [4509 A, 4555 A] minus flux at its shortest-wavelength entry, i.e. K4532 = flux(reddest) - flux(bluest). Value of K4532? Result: -1.32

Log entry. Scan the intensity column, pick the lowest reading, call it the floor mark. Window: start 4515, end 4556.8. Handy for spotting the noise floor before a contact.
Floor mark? 7.961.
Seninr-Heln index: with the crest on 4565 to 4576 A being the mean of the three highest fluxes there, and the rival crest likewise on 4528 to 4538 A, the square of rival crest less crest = 0.55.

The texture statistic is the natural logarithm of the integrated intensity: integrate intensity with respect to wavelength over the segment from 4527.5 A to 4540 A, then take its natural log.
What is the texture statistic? 4.64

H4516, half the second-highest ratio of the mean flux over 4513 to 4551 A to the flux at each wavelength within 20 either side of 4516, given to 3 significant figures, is 0.538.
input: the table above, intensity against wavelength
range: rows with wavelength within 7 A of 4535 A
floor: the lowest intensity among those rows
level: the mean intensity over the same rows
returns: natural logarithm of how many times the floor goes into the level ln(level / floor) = 0.058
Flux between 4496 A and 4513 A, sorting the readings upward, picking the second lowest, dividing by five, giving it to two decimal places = 1.81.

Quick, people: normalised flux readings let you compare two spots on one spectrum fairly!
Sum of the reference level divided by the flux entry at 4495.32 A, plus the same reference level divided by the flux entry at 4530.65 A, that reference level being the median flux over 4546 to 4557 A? 2.02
